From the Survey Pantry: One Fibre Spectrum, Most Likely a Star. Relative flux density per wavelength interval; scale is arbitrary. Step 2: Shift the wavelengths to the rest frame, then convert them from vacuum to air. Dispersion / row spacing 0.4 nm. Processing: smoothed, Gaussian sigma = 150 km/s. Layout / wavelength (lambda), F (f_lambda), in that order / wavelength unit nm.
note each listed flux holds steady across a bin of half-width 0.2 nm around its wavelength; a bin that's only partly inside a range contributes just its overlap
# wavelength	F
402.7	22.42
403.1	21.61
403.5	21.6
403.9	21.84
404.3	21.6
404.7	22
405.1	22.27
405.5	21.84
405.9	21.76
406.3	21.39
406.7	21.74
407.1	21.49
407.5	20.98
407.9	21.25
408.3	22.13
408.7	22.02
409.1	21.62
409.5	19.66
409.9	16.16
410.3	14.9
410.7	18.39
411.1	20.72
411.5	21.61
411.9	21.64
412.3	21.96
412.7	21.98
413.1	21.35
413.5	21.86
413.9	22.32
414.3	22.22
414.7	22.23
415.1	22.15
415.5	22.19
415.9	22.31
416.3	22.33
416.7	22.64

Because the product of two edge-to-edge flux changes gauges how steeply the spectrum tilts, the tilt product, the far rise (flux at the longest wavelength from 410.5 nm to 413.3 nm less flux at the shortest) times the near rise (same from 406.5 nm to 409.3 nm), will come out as -0.4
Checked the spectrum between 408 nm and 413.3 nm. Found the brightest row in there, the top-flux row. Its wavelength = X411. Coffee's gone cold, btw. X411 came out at 408.3 nm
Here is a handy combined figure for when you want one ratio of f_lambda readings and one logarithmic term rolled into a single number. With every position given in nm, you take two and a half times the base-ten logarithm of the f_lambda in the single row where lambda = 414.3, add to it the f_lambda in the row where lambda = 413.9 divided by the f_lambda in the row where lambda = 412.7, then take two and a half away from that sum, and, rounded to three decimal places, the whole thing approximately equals 1.882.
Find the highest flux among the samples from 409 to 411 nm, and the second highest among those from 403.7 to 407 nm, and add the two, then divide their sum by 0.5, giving 87.2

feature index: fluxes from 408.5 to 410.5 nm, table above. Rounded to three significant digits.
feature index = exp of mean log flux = 18.6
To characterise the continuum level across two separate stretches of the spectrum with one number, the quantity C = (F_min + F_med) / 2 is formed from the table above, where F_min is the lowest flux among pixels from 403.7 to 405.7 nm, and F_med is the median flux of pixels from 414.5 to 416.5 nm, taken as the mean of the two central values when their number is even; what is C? 21.9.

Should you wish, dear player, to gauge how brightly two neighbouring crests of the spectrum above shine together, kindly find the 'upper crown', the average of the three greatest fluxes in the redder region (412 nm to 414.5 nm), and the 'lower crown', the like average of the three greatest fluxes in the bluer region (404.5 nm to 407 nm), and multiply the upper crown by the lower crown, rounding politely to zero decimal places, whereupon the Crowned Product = 489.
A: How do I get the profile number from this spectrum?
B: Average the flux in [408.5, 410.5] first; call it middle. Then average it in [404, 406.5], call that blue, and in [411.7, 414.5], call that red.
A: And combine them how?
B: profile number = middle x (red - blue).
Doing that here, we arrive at 1.8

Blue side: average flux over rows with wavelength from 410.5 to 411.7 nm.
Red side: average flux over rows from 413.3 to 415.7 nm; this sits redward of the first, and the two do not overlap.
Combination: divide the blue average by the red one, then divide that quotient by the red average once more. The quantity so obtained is 0.0412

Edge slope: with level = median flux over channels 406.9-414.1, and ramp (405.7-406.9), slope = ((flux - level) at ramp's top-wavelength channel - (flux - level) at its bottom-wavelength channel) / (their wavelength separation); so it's 0.0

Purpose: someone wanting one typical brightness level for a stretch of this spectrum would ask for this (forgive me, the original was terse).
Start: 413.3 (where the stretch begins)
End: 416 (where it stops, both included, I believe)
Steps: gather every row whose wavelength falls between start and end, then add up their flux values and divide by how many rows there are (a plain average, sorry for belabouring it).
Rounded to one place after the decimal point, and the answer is 22.2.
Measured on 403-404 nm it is 21.7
